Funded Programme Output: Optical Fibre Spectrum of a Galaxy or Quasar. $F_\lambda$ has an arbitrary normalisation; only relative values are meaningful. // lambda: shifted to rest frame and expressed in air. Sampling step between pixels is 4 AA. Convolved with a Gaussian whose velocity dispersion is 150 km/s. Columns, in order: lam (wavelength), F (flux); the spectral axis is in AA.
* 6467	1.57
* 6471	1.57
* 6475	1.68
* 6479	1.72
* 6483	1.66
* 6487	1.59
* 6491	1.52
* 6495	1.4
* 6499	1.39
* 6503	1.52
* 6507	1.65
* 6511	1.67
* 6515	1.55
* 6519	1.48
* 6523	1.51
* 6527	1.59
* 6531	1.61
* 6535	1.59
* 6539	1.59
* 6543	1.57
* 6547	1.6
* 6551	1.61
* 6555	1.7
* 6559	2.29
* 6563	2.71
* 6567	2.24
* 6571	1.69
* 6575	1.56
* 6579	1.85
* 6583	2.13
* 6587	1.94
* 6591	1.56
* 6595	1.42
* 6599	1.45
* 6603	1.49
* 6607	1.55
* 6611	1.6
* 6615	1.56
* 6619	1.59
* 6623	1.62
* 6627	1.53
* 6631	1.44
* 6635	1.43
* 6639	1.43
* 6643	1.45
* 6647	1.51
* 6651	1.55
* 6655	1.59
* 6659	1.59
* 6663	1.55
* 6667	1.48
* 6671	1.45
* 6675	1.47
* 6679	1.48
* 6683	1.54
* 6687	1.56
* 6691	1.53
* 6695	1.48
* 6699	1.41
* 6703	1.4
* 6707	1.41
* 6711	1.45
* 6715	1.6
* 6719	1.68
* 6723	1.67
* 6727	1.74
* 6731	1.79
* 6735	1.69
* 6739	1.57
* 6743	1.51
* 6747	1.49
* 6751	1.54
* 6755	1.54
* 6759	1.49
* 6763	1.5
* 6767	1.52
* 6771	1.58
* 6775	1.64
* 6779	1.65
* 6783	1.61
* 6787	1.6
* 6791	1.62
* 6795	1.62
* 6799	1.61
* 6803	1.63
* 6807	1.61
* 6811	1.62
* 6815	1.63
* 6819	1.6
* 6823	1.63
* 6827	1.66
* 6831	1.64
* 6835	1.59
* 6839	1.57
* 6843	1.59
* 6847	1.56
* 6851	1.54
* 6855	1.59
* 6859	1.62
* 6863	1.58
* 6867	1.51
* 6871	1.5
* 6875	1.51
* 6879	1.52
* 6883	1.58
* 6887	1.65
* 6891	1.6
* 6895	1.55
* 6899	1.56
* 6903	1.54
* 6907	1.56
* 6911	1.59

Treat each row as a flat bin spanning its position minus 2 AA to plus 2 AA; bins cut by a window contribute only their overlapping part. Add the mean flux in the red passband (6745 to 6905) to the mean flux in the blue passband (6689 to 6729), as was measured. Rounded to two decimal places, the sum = 3.12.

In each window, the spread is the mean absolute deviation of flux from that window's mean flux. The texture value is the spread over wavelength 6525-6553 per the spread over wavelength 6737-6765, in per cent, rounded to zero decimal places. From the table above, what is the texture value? 41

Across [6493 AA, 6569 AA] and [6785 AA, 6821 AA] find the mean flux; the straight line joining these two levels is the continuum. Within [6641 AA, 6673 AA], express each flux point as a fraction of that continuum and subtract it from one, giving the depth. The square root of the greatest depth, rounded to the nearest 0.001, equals 0.359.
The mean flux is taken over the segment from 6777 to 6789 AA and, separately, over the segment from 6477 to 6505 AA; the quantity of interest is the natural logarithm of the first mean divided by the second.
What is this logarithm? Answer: 0.049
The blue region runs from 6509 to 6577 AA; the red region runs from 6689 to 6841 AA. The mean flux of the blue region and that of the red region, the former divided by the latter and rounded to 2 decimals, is 1.10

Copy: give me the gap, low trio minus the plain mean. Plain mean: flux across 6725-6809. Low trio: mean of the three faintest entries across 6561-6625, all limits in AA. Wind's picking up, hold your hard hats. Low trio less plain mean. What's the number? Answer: -0.14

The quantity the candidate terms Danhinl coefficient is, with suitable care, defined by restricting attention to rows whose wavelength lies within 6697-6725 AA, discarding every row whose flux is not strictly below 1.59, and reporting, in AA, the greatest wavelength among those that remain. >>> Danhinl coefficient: 6711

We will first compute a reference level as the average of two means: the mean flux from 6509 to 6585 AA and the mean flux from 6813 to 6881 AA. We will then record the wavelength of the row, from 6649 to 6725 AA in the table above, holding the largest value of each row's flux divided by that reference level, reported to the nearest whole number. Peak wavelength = 6719 AA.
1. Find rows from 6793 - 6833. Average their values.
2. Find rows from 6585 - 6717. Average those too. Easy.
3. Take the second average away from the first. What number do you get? 0.11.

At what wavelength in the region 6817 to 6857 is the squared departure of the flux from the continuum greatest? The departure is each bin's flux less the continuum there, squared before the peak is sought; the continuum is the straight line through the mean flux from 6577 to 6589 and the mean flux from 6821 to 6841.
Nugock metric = 6851 AA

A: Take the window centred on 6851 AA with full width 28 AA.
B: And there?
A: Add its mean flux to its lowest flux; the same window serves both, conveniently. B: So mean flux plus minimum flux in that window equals 3.12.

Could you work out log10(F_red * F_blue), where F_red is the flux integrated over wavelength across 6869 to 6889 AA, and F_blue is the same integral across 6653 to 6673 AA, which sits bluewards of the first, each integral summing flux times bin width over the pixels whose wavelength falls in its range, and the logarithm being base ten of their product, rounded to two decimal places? 2.98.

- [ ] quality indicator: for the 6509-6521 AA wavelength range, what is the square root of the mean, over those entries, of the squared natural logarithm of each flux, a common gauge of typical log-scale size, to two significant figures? 0.45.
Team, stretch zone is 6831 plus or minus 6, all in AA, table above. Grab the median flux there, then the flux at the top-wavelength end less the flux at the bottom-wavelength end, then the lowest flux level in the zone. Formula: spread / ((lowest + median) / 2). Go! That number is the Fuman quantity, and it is -0.04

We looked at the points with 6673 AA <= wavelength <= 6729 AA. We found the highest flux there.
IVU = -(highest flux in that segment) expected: -1.74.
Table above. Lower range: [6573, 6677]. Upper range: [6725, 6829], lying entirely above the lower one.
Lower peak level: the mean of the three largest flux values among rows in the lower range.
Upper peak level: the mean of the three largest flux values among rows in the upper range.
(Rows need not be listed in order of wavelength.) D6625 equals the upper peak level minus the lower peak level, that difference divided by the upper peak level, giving -0.13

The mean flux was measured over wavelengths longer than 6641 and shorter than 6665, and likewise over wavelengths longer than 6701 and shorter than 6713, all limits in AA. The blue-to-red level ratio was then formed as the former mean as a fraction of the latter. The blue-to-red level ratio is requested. 1.08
